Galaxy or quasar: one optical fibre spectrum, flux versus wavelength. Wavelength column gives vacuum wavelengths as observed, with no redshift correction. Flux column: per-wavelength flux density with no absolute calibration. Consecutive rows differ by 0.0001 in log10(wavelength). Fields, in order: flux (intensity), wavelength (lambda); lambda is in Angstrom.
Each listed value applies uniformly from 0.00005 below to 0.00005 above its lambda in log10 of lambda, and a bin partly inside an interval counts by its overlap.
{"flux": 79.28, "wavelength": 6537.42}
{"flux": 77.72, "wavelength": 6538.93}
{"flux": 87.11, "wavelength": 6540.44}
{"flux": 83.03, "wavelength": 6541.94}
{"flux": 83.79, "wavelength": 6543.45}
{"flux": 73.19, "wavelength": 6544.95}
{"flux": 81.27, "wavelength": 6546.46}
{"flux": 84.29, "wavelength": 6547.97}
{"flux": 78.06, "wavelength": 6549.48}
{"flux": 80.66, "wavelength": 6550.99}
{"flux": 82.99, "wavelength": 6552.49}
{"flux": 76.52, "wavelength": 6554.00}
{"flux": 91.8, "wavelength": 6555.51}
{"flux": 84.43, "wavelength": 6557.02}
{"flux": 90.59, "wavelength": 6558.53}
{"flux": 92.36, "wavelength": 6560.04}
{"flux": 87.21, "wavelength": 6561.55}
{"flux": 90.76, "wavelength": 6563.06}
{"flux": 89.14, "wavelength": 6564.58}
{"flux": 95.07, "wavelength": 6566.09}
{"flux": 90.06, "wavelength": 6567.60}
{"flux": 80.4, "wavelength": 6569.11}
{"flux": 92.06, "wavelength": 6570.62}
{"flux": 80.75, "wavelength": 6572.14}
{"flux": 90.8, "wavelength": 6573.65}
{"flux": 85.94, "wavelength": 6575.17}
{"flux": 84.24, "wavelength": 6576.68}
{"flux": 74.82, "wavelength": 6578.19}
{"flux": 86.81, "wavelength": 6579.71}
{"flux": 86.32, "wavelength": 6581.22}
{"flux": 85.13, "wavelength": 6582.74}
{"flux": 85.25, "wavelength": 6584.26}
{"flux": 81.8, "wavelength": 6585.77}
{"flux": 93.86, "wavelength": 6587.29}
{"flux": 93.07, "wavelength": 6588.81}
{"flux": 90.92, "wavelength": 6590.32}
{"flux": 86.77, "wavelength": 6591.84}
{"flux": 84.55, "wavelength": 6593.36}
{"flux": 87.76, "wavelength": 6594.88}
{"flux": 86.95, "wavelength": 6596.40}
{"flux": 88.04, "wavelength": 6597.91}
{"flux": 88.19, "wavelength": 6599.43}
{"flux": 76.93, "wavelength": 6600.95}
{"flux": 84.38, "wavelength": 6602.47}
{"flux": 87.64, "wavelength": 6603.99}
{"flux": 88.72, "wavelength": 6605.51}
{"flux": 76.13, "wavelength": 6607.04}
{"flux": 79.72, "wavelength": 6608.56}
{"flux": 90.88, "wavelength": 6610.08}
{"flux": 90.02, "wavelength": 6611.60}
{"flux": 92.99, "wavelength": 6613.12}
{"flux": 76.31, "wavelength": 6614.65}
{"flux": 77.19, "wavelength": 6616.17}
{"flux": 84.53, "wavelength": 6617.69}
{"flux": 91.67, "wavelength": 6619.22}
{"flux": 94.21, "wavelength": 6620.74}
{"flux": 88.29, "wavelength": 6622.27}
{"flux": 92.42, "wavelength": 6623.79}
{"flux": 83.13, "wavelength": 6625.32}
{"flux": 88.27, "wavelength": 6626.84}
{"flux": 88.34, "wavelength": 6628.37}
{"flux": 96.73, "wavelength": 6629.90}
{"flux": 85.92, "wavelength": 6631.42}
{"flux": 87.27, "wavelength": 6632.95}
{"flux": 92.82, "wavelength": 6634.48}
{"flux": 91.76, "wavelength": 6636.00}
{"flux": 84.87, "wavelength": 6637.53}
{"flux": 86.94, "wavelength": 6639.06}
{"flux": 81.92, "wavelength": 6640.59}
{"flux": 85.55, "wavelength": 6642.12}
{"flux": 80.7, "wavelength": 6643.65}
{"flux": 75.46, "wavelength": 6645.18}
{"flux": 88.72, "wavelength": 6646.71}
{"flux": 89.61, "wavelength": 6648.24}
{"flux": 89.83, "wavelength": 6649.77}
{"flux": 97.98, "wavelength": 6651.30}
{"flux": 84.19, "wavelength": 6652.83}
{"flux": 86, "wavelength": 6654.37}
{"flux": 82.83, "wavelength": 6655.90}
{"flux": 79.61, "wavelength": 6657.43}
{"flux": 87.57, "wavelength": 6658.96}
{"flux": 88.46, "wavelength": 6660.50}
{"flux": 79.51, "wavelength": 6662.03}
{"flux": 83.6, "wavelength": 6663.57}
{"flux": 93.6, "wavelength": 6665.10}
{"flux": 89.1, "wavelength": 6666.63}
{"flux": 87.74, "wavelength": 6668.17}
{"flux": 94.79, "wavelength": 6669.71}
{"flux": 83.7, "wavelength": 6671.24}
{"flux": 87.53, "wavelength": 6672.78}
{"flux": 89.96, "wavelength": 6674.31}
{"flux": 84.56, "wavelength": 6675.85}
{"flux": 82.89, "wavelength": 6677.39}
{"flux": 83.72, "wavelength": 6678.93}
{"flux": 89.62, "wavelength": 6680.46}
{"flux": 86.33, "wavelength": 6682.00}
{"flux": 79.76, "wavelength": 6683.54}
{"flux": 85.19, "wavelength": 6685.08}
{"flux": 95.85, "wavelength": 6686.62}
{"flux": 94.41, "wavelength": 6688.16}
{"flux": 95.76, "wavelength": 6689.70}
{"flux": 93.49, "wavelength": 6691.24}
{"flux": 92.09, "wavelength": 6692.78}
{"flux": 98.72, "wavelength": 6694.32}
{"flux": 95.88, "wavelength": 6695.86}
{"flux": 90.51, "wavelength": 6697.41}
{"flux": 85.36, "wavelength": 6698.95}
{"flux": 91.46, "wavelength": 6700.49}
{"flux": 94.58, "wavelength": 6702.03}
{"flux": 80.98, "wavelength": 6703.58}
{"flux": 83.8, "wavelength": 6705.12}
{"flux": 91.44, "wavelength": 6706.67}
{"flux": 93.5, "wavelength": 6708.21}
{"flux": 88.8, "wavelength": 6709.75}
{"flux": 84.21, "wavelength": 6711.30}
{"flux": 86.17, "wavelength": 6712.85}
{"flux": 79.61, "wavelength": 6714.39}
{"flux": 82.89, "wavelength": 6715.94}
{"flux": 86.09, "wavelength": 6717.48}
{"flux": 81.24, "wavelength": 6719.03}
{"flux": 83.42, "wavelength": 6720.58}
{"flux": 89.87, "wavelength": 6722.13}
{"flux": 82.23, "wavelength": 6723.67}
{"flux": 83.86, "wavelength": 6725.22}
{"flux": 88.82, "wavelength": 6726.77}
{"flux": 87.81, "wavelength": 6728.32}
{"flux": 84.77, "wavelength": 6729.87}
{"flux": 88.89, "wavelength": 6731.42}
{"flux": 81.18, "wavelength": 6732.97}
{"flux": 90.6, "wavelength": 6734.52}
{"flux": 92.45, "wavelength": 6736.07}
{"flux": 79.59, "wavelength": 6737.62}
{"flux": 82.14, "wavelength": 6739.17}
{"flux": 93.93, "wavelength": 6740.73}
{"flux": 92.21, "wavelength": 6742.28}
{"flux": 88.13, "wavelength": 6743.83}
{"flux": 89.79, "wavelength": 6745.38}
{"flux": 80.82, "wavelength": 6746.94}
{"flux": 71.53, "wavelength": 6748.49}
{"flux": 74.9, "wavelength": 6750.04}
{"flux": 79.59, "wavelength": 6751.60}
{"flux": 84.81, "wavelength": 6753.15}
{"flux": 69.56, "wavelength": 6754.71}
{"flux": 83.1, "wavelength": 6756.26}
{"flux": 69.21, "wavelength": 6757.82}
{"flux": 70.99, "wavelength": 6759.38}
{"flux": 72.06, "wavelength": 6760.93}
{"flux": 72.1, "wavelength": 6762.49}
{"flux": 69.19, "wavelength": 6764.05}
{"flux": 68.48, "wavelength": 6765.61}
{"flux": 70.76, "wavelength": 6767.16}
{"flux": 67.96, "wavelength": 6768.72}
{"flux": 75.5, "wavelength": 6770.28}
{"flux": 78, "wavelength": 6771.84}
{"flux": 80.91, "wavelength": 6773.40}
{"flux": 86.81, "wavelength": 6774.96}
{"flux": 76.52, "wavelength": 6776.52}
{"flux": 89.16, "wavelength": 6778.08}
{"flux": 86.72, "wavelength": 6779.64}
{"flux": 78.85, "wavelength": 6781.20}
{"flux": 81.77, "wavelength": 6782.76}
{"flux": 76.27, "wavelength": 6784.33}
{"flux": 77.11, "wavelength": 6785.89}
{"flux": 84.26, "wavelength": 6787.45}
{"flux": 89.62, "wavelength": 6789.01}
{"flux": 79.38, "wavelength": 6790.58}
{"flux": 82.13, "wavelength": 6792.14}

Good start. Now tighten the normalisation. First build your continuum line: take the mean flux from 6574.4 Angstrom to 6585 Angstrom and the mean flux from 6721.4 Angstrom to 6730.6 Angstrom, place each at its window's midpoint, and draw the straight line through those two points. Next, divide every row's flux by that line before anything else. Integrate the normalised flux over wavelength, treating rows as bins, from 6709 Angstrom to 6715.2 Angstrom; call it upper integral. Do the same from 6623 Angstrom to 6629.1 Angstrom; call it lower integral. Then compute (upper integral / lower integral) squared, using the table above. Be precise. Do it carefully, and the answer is 0.92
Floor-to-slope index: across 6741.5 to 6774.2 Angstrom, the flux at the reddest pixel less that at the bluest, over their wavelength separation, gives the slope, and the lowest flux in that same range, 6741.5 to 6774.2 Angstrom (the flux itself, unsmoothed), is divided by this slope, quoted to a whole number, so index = -187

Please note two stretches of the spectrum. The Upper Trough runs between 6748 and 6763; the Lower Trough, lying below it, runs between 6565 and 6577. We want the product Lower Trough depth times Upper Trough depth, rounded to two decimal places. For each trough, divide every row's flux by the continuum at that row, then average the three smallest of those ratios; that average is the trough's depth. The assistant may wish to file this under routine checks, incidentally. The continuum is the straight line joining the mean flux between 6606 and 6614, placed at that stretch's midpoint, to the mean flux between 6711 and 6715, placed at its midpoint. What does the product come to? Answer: 0.80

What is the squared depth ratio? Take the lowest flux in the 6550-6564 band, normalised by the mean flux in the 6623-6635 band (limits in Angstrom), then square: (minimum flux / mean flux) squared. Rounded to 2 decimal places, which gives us 0.73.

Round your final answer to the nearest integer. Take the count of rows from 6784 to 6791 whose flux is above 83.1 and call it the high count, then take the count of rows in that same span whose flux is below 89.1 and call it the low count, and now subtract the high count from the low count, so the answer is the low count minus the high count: 2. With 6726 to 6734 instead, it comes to 1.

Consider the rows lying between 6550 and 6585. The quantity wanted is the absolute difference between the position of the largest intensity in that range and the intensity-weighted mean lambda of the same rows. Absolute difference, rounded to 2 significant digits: 1.5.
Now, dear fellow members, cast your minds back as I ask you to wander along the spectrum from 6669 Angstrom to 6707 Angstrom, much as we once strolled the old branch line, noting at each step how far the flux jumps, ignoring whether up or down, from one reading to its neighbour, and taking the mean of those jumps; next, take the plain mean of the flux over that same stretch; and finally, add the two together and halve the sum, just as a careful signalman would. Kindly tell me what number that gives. 47.1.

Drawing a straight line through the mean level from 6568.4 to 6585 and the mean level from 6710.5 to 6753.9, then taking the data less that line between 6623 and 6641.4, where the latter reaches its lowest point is 6640.59 Angstrom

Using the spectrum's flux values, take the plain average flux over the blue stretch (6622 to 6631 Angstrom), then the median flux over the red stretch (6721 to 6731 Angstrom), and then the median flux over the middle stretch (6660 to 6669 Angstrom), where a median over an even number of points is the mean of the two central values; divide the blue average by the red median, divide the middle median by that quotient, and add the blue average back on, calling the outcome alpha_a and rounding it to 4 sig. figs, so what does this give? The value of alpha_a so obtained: 174.4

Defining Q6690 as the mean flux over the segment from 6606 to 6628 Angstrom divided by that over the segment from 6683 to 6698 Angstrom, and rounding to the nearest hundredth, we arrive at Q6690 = 0.93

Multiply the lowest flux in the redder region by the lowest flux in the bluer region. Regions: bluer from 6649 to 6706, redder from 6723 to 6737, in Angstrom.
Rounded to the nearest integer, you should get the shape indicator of 6455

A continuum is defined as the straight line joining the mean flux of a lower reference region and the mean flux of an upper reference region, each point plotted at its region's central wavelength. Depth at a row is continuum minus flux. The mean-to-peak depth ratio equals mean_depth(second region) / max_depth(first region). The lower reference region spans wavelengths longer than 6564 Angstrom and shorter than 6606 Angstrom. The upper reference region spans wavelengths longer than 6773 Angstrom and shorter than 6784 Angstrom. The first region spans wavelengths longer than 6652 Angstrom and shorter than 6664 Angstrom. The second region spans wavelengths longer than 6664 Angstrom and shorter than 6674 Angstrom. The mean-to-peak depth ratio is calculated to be -0.77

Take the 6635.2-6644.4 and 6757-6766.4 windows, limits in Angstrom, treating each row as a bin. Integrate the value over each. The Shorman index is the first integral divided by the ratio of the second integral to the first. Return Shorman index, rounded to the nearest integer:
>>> 932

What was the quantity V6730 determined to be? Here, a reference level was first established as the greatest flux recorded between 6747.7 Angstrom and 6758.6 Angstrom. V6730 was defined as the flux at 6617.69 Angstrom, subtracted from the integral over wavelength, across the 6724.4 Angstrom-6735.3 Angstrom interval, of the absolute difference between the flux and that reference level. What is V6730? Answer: -51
